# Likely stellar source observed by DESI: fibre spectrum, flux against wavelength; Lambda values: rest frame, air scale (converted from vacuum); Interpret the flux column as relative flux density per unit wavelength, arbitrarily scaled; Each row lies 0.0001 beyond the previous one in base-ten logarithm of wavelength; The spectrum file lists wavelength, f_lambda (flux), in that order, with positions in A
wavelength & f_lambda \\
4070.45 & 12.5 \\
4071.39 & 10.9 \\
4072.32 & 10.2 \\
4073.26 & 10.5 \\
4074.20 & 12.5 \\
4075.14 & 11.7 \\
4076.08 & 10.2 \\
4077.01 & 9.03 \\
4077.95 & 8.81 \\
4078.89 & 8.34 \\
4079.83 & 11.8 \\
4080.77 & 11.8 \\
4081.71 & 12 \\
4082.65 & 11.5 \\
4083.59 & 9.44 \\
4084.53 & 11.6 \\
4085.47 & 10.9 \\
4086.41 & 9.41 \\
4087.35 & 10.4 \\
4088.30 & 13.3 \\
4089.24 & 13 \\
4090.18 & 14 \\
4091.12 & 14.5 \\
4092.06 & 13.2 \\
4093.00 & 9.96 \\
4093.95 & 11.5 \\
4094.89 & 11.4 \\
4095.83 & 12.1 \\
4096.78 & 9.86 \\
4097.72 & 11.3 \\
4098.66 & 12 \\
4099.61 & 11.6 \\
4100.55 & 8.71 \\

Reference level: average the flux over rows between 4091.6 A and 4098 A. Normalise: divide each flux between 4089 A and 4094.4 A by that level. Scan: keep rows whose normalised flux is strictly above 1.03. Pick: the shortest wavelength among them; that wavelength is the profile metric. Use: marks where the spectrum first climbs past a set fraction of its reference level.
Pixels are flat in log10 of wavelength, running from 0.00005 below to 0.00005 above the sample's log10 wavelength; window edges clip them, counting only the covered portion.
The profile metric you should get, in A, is 4089.24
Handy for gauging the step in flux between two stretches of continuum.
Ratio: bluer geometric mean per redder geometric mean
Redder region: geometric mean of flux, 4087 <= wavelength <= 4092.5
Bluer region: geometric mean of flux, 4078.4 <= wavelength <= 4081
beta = 0.81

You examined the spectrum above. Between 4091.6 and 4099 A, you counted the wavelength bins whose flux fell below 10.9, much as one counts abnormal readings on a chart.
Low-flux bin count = 2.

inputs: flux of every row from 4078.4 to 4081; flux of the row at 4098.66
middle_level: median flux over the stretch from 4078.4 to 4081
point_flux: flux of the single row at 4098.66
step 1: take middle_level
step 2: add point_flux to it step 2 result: 23.8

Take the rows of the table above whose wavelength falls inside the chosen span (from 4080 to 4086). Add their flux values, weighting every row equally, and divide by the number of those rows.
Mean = 11.2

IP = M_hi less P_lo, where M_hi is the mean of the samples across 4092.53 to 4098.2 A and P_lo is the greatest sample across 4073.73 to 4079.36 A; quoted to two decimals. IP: -1.48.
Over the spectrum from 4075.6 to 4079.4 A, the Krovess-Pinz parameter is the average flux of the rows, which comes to 9.1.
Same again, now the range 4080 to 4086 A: 11.2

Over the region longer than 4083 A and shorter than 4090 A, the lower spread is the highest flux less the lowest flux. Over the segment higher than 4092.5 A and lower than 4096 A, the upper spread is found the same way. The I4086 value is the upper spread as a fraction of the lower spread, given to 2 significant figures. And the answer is 0.55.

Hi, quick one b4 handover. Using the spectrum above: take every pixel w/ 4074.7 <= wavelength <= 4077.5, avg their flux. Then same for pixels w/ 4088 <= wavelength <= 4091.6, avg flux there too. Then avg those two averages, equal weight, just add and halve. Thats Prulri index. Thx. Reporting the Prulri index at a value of 12.0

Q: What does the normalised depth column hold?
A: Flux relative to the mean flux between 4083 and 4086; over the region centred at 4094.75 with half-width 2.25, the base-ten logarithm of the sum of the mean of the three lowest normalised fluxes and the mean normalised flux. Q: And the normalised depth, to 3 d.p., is 0.303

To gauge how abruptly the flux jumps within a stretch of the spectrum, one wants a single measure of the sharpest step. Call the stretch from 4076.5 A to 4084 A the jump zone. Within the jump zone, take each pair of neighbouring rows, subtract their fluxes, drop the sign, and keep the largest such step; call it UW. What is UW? 3.5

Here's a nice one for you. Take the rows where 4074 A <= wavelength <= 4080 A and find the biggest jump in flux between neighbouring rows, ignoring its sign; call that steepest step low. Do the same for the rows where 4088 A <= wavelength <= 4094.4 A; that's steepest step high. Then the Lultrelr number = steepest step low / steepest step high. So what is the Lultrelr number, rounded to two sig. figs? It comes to 1.1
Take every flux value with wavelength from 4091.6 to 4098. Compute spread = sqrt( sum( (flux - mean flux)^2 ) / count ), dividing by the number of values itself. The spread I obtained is 1.1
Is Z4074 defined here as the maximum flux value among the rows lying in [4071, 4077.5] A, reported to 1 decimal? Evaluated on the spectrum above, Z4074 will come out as 12.5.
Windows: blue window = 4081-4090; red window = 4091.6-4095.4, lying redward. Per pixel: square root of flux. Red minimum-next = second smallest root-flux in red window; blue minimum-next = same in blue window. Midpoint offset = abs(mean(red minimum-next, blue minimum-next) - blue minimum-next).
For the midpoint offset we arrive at 0.15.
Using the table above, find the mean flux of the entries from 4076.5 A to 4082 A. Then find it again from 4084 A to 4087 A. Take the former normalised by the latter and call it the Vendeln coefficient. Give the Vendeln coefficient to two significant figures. 0.97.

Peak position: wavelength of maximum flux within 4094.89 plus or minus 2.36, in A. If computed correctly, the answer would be 4095.83 A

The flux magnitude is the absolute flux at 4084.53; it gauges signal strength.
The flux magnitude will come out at 11.6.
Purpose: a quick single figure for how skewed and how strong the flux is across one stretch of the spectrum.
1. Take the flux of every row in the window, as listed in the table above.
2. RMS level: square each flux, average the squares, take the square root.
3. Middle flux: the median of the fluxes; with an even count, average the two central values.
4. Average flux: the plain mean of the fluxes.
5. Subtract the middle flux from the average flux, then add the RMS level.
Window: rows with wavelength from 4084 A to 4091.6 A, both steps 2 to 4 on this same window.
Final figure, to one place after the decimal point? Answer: 12.1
